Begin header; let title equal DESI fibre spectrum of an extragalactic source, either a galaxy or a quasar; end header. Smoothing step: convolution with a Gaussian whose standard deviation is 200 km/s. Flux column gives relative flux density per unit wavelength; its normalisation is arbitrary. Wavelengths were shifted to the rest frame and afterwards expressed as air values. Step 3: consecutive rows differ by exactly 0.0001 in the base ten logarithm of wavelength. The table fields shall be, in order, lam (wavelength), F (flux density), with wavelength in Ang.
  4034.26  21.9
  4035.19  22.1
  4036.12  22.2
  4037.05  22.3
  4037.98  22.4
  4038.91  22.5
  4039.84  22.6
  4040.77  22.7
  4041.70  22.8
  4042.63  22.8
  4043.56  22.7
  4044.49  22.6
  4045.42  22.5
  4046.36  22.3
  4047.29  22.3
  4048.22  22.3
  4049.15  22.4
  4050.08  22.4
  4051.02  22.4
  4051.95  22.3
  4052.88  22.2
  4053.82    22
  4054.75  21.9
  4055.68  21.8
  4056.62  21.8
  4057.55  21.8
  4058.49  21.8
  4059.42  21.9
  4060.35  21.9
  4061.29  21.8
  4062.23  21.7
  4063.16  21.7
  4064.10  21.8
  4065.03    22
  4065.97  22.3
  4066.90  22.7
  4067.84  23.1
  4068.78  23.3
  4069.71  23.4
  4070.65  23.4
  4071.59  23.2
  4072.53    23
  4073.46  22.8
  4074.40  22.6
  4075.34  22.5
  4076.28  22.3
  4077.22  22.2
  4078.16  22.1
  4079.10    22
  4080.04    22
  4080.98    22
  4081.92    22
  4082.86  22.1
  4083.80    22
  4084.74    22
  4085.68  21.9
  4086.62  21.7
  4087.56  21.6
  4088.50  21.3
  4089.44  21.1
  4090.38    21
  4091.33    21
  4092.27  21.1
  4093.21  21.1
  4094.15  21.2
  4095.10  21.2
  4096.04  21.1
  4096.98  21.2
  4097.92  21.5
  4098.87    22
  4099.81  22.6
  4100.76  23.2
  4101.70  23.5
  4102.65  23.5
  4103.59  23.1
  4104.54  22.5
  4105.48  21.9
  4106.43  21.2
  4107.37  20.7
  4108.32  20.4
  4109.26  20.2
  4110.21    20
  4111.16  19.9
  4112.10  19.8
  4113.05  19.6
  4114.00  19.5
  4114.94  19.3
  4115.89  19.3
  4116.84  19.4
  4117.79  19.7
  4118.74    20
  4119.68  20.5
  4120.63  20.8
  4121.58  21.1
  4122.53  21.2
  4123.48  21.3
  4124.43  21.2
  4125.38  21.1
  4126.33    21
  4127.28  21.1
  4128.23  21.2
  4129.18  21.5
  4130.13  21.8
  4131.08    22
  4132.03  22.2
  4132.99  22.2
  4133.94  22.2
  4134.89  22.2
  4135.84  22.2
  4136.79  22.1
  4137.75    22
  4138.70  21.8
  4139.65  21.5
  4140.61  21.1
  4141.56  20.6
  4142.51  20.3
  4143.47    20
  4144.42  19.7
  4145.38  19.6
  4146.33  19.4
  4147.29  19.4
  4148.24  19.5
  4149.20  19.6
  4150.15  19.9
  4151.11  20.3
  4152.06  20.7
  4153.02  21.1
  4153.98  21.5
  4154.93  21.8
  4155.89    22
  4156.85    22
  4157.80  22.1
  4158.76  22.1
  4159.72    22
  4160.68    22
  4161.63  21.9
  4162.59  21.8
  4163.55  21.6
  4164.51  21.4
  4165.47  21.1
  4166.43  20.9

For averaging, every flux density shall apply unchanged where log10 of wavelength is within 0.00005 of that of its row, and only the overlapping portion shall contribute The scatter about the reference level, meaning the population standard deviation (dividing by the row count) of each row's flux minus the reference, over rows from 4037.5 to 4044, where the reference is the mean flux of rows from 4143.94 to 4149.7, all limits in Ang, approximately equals 0.14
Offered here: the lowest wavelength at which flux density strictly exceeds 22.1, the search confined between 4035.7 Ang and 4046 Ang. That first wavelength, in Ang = 4036.12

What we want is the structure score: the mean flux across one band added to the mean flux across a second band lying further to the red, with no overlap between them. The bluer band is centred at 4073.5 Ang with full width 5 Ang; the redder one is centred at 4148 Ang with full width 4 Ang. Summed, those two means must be 42.3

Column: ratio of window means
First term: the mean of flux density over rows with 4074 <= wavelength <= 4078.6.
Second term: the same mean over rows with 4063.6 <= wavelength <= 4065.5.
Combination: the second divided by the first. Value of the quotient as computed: 0.98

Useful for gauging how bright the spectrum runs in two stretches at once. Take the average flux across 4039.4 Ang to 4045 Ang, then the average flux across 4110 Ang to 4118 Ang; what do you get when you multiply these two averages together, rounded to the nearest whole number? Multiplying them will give 445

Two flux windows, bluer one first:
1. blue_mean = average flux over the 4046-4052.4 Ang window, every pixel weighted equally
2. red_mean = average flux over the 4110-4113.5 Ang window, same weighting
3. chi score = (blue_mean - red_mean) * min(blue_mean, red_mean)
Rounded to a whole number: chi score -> 50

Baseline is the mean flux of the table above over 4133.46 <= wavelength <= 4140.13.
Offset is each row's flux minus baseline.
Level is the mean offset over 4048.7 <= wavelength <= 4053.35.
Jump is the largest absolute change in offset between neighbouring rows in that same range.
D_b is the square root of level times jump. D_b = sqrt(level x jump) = 0.18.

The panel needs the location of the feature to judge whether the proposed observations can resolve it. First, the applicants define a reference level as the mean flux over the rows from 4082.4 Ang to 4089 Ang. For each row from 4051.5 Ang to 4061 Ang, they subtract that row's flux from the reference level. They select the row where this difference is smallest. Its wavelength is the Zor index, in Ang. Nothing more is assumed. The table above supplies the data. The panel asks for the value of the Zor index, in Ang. 4051.95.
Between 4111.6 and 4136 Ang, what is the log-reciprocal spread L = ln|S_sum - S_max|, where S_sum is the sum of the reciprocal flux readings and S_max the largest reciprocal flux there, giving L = 0.178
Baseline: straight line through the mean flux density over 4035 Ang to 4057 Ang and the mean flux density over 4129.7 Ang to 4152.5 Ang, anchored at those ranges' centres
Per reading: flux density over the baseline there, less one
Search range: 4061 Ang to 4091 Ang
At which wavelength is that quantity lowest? 4090.38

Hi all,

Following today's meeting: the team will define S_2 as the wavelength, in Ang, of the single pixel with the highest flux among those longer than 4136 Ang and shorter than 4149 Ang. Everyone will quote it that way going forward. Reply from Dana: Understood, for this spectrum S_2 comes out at 4136.79 Ang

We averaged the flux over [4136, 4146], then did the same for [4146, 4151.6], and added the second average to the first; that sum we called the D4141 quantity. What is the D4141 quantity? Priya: 40.6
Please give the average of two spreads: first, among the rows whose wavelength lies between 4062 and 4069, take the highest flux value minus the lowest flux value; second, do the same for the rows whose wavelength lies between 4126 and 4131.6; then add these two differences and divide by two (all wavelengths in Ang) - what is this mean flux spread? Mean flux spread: 1.3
